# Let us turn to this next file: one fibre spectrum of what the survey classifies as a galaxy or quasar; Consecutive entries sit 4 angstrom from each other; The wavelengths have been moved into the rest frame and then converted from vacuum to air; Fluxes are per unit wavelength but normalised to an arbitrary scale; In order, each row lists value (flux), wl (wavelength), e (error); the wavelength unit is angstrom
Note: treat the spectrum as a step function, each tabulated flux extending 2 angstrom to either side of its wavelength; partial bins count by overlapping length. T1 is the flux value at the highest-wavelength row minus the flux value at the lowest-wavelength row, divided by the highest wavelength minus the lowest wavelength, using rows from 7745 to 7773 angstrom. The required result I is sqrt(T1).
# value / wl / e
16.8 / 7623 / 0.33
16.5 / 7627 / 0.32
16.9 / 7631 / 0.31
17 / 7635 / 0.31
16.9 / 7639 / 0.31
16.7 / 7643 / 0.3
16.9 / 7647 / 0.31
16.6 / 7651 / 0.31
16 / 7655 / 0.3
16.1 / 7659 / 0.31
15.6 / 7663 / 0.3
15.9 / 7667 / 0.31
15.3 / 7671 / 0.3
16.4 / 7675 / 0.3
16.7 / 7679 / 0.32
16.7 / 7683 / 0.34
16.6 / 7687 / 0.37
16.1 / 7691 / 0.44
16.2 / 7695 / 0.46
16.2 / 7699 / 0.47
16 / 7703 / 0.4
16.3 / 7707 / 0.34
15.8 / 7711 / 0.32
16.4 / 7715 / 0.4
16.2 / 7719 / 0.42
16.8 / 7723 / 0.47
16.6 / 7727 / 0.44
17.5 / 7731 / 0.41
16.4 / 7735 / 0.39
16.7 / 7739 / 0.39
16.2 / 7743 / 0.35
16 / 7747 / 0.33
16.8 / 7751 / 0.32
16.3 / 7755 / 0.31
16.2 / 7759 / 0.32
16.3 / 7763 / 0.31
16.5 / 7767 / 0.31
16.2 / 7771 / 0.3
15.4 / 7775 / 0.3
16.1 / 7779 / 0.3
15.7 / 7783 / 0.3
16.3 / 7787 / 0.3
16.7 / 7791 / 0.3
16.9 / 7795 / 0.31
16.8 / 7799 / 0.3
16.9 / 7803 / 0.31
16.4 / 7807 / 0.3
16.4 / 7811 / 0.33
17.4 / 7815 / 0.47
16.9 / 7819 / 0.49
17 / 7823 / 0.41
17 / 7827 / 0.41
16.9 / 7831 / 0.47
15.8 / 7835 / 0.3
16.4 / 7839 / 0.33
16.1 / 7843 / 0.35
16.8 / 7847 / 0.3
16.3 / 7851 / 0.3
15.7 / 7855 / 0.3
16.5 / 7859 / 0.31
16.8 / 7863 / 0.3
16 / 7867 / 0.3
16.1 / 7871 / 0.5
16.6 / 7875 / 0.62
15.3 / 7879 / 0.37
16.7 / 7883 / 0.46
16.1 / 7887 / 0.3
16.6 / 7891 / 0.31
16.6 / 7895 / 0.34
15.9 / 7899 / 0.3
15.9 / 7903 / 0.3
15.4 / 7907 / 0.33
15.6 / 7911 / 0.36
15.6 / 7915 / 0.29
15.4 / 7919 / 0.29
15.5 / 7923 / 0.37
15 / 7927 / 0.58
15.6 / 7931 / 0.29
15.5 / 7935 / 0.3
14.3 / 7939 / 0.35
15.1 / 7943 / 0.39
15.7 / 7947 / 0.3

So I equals 0.091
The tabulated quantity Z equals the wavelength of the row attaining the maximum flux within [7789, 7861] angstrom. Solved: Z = 7815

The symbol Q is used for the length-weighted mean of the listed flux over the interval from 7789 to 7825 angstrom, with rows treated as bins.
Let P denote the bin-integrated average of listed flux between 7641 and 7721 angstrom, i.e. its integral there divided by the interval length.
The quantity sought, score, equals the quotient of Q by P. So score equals 1.04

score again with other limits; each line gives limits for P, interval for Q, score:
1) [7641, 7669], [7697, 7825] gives 1.01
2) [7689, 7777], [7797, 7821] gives 1.03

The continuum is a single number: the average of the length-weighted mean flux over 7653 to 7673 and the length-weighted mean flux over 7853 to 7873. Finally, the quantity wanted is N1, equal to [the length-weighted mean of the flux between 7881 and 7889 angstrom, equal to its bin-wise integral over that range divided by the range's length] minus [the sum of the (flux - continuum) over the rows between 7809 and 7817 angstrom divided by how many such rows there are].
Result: 15.5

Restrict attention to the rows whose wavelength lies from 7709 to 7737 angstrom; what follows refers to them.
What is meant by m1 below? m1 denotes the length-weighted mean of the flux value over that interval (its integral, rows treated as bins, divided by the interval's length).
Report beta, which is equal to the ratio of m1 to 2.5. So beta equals 6.61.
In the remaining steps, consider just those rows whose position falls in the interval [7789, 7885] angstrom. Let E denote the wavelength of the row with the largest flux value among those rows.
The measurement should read 7815 angstrom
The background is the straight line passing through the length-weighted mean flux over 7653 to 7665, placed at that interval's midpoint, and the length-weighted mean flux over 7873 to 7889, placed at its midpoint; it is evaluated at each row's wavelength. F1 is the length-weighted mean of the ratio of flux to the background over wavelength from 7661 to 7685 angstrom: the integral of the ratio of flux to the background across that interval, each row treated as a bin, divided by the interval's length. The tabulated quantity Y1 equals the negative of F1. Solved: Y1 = -1.011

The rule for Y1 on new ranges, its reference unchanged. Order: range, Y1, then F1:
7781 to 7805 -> -1.030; 1.03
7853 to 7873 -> -1.004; 1.00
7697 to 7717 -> -1.011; 1.01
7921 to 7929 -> -0.940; 0.94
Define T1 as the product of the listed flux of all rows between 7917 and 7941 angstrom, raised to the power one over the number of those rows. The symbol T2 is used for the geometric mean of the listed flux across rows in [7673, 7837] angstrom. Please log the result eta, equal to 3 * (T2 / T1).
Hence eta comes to 3.24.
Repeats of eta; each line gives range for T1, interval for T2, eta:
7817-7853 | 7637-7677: 2.94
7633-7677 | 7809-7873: 3.04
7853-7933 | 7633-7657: 3.14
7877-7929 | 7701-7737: 3.12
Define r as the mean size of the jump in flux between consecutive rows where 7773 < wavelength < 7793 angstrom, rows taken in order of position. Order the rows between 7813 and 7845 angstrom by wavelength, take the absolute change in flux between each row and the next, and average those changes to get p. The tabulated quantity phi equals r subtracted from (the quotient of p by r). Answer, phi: 0.2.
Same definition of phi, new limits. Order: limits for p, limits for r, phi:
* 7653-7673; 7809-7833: 0.8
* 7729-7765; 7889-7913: 1.3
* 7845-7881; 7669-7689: 1.3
